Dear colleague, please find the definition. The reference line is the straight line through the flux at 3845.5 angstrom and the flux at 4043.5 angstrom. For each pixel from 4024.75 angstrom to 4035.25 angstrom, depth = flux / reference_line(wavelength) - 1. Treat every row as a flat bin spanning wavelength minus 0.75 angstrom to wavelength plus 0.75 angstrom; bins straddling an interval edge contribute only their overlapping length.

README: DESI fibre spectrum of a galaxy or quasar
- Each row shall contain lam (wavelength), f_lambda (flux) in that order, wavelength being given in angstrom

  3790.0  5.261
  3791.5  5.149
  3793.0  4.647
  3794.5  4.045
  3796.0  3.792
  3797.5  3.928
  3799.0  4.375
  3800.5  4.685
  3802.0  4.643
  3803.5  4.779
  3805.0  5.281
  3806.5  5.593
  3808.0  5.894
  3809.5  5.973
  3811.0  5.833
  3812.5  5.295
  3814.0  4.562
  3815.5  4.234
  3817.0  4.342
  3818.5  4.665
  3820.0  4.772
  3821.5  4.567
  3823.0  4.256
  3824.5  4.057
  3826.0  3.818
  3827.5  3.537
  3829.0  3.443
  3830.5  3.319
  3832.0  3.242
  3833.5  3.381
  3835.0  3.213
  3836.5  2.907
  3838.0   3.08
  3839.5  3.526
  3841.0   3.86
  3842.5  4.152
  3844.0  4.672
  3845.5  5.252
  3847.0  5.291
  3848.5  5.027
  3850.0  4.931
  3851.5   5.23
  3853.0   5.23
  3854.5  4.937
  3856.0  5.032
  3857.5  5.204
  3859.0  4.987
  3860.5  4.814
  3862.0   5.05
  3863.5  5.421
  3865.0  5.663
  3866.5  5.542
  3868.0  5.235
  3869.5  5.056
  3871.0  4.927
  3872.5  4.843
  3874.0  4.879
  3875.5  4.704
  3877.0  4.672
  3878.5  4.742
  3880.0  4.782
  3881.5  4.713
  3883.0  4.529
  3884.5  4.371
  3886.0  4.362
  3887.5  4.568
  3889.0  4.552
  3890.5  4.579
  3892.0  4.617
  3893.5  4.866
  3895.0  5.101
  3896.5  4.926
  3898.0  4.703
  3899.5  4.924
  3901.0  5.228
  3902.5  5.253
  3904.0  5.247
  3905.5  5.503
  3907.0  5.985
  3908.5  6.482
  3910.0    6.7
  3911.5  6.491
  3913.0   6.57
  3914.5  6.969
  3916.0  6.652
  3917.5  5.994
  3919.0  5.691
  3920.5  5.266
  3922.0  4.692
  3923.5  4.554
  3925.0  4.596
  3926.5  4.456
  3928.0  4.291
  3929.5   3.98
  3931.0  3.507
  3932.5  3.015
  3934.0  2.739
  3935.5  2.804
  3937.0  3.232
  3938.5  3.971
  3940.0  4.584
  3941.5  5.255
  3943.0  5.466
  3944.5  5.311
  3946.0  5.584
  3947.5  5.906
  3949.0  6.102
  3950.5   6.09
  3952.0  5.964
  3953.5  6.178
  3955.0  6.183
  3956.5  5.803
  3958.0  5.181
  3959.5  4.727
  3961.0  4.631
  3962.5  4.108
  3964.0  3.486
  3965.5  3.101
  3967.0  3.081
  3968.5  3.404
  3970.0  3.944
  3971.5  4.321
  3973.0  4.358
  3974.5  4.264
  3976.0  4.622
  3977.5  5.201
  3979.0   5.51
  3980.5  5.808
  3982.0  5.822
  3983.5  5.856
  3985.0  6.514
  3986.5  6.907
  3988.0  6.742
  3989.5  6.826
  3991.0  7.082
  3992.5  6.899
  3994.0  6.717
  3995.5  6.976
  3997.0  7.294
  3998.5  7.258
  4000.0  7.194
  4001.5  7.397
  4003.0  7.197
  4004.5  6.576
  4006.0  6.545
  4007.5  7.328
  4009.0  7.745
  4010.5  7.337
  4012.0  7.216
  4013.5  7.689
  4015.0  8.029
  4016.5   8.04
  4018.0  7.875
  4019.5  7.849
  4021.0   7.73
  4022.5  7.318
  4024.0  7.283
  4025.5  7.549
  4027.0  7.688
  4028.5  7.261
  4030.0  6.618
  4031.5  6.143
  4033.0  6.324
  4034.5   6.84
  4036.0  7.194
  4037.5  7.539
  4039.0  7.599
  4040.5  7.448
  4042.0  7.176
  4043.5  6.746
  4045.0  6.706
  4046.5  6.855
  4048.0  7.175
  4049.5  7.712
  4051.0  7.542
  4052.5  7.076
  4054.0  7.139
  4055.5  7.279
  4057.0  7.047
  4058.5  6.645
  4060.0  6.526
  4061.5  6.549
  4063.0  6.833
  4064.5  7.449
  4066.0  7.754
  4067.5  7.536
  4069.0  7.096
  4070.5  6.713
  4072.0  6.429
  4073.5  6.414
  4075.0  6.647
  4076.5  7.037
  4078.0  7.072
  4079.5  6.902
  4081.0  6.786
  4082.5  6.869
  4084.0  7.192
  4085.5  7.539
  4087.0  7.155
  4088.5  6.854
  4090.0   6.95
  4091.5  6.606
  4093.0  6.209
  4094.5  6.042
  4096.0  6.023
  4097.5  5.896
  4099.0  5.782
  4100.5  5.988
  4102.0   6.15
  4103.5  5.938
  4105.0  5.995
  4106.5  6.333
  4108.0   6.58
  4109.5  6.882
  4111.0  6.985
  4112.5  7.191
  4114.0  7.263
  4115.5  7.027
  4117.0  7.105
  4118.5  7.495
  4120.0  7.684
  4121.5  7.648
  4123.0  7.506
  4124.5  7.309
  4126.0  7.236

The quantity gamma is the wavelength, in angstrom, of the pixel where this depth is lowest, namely 4031.5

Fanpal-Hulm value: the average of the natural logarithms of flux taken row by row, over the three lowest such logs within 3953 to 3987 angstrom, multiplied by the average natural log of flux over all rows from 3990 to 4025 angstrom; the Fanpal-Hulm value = 2.3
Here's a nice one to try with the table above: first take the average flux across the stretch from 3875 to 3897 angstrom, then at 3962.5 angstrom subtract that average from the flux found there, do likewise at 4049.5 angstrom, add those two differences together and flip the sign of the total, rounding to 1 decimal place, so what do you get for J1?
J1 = -2.5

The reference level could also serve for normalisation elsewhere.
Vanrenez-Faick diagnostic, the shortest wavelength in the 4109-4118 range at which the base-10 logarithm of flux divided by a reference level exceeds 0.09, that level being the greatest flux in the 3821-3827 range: 4109.5 angstrom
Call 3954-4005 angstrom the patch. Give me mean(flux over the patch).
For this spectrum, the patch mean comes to 5.62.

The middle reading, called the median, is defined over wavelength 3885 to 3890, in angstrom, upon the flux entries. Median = 4.6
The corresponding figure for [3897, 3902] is 4.9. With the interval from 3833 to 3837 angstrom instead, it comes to 3.2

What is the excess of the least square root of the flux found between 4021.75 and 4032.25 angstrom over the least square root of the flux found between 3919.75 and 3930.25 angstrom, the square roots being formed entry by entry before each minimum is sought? 0.48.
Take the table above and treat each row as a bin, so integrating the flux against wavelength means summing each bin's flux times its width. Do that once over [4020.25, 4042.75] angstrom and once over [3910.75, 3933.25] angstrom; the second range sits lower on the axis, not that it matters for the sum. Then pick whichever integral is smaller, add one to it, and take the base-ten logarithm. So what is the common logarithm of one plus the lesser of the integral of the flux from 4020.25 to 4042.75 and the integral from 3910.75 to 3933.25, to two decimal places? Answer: 2.06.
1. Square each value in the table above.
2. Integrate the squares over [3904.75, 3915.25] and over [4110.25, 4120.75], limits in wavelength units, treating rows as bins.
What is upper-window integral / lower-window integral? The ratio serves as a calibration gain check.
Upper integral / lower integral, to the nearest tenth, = 1.3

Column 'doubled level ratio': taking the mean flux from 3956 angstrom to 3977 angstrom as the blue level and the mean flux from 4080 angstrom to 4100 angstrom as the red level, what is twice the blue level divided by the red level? 1.3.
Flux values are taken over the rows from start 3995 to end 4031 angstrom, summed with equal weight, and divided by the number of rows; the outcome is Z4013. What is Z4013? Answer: 7.37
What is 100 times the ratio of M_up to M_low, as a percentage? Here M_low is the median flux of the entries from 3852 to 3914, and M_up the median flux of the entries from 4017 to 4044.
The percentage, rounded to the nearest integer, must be 148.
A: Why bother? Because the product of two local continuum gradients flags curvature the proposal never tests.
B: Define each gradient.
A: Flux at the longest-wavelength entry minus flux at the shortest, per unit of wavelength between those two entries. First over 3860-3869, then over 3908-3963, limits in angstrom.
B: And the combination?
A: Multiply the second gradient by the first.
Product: -0.0025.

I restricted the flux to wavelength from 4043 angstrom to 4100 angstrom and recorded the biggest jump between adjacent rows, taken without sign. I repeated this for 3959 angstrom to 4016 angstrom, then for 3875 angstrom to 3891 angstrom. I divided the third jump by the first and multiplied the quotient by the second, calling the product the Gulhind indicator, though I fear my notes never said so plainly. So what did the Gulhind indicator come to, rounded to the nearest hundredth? 0.26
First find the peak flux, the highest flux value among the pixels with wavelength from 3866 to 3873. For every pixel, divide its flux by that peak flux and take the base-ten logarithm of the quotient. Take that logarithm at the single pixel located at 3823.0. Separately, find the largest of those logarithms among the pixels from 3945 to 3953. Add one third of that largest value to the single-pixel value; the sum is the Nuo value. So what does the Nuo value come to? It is -0.10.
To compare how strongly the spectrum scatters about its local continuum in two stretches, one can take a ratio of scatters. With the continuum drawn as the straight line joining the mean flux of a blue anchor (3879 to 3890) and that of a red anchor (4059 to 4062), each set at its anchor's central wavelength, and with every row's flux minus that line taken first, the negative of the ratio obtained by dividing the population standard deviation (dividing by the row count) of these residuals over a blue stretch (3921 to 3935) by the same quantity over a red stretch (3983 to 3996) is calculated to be -2.3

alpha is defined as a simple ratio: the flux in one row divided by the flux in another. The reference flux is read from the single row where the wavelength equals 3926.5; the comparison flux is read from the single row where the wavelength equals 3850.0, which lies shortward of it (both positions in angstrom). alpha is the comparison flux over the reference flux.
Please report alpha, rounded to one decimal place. 1.1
